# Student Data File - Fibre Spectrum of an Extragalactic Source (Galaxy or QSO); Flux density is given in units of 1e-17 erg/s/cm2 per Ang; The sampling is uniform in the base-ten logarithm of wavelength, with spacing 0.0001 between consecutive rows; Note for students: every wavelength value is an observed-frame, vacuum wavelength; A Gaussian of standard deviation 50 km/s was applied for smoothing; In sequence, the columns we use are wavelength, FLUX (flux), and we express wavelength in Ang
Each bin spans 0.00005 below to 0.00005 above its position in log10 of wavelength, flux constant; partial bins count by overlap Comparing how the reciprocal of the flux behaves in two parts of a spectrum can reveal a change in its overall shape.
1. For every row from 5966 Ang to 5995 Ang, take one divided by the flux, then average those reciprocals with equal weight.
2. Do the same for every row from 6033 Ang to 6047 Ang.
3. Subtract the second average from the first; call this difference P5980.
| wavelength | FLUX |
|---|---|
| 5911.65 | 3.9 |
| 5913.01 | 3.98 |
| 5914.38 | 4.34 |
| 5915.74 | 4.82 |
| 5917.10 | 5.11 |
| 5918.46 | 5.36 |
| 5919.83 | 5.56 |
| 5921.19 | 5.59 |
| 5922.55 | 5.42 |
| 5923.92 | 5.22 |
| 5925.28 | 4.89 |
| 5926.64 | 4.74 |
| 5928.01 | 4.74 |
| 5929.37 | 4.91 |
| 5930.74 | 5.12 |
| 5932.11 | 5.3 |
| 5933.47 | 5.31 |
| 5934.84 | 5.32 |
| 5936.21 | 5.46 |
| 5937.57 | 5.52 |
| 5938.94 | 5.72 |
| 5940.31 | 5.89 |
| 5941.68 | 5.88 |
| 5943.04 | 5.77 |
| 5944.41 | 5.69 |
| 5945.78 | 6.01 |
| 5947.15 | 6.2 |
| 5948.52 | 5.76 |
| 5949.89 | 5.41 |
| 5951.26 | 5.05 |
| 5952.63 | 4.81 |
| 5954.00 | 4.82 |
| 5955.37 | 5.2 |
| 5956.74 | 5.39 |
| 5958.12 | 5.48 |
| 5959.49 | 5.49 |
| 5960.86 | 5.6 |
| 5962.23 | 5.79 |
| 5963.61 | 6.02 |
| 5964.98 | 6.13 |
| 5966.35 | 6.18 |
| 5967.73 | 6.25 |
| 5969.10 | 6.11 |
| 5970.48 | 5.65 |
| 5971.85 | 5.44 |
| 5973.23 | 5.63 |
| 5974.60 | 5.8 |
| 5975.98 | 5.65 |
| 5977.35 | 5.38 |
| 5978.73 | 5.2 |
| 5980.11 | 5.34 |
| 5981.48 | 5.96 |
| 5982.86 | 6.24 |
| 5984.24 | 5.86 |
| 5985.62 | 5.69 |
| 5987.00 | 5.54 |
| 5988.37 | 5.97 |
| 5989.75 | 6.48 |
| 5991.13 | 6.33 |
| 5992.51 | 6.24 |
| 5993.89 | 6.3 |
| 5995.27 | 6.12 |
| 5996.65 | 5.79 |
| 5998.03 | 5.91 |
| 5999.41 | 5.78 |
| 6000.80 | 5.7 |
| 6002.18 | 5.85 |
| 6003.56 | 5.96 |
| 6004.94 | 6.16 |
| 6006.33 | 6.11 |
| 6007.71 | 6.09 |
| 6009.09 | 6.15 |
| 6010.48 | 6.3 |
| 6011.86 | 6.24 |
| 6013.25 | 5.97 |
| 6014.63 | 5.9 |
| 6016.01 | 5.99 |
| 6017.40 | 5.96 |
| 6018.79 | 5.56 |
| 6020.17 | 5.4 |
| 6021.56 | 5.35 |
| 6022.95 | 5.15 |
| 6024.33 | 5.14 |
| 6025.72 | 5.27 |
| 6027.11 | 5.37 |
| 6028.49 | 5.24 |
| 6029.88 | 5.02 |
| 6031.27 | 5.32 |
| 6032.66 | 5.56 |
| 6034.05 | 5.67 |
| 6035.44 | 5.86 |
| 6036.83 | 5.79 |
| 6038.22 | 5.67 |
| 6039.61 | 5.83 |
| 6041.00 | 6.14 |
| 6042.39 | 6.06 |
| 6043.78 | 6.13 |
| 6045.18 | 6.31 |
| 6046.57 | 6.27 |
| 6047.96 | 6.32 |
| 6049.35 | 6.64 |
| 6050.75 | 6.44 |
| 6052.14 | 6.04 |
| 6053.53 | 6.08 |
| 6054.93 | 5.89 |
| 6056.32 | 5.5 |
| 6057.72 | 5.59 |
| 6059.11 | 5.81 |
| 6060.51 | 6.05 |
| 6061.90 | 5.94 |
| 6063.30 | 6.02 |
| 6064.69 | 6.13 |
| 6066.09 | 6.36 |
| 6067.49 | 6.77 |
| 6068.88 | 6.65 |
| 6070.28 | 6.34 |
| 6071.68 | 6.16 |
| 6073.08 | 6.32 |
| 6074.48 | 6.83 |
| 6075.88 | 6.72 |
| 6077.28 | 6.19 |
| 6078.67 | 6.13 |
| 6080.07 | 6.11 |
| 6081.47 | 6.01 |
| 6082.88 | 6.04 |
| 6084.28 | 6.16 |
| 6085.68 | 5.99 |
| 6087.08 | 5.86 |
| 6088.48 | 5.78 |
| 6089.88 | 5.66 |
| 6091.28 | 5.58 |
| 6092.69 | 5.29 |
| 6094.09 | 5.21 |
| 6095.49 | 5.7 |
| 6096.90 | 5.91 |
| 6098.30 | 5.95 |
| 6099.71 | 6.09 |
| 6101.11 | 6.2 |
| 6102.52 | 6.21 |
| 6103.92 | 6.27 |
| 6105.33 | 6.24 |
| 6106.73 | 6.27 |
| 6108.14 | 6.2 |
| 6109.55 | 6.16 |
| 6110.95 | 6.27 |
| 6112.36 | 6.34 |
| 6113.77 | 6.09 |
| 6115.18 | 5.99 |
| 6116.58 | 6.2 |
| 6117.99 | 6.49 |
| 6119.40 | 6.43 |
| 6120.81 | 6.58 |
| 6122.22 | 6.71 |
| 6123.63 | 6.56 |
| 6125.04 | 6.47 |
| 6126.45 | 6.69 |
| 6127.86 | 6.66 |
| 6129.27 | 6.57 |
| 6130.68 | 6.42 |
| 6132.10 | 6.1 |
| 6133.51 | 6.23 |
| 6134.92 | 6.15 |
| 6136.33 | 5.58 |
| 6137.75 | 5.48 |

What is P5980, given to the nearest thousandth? 0.003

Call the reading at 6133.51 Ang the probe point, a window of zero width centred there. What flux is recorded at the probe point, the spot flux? 6.23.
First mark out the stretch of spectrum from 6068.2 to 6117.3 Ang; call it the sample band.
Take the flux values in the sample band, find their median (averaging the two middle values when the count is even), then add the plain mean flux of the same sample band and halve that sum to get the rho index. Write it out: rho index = 6.1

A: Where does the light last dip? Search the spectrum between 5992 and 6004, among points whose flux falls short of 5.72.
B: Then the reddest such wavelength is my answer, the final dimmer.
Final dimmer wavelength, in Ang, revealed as 6000.80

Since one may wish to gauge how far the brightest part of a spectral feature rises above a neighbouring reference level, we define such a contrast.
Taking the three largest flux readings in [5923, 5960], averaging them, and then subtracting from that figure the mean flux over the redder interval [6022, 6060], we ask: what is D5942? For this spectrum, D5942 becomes 0.25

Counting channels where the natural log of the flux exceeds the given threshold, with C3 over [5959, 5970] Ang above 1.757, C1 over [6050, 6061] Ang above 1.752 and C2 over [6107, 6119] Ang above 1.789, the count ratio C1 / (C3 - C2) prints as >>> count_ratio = -2.0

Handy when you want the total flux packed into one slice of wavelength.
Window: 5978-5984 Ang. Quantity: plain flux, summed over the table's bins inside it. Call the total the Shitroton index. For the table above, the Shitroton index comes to 22.7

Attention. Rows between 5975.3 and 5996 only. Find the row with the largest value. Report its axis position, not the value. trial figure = 5989.75 Ang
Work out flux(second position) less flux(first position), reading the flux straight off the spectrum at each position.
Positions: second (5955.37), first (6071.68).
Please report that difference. -1.0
